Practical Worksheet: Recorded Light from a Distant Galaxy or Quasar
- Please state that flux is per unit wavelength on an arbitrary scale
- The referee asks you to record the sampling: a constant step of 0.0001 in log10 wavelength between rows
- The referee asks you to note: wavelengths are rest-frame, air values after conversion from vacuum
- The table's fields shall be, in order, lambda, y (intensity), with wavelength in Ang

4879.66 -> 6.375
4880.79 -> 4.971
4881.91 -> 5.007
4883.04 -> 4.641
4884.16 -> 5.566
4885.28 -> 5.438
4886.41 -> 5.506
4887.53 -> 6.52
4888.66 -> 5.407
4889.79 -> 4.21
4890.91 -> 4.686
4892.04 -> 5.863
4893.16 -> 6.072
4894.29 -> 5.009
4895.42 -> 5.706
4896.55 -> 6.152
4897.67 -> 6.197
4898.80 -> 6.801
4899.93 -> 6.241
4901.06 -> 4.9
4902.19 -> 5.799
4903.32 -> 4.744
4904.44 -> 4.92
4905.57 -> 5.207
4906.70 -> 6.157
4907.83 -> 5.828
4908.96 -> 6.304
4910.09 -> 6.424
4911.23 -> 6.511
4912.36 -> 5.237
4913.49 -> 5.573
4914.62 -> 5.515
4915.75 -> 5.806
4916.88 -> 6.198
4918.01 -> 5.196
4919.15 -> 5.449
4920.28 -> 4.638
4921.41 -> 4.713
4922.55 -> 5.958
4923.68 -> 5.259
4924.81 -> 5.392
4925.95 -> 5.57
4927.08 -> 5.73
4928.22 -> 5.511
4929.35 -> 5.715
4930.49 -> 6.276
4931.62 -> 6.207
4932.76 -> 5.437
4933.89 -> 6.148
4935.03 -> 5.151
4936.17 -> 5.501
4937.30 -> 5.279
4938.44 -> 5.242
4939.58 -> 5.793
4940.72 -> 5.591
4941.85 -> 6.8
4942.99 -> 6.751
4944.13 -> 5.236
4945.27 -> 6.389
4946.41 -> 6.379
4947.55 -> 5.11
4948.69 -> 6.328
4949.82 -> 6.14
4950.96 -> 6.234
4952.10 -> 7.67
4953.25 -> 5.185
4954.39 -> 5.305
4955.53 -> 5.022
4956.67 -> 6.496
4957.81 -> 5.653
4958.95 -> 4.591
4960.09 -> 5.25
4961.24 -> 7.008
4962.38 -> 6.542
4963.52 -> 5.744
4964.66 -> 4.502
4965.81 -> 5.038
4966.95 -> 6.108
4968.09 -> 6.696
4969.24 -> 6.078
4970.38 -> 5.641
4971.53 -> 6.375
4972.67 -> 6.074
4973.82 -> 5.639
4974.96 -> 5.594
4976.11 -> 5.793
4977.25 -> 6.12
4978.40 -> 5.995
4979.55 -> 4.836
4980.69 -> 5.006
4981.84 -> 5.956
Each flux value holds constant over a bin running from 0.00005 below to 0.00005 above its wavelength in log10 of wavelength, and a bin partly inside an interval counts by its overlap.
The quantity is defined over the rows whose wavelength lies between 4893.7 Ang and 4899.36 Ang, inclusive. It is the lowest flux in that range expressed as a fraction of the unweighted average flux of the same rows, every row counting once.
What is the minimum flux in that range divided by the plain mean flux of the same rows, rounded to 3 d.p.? 0.839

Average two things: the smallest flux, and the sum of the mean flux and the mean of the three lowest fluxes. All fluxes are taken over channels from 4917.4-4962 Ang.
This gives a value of 7.5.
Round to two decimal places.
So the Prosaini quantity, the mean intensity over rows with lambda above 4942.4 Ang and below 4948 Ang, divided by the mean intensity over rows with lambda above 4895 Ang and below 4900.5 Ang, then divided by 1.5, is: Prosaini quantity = 0.64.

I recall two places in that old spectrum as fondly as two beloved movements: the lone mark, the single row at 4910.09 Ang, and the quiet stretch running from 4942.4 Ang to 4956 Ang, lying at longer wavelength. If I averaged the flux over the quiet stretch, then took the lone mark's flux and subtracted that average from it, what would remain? 0.44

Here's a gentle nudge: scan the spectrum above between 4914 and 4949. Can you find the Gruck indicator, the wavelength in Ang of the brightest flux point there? 4941.85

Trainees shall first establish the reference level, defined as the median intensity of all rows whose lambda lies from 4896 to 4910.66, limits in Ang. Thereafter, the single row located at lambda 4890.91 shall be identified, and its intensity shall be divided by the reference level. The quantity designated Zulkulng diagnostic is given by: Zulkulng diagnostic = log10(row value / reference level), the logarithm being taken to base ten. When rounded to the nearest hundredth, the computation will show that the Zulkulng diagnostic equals -0.12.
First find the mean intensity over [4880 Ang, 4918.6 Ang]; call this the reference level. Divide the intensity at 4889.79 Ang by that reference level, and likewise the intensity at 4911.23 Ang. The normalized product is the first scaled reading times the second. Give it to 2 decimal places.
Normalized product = 0.87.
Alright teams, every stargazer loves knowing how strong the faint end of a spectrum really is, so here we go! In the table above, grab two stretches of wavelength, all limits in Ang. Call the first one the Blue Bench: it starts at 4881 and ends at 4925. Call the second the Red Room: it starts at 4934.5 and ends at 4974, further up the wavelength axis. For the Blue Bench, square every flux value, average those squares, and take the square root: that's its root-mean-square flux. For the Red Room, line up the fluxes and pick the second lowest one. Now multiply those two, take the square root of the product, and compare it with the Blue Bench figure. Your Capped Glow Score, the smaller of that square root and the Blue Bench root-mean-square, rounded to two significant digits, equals 5.1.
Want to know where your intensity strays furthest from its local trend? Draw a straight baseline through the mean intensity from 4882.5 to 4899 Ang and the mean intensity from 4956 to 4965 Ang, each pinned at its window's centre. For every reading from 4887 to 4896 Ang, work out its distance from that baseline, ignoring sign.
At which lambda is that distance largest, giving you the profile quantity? 4889.79 Ang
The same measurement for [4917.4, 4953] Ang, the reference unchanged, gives 4952.10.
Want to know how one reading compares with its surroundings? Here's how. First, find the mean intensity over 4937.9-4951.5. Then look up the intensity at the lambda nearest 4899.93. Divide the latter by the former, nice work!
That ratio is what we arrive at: 1.04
